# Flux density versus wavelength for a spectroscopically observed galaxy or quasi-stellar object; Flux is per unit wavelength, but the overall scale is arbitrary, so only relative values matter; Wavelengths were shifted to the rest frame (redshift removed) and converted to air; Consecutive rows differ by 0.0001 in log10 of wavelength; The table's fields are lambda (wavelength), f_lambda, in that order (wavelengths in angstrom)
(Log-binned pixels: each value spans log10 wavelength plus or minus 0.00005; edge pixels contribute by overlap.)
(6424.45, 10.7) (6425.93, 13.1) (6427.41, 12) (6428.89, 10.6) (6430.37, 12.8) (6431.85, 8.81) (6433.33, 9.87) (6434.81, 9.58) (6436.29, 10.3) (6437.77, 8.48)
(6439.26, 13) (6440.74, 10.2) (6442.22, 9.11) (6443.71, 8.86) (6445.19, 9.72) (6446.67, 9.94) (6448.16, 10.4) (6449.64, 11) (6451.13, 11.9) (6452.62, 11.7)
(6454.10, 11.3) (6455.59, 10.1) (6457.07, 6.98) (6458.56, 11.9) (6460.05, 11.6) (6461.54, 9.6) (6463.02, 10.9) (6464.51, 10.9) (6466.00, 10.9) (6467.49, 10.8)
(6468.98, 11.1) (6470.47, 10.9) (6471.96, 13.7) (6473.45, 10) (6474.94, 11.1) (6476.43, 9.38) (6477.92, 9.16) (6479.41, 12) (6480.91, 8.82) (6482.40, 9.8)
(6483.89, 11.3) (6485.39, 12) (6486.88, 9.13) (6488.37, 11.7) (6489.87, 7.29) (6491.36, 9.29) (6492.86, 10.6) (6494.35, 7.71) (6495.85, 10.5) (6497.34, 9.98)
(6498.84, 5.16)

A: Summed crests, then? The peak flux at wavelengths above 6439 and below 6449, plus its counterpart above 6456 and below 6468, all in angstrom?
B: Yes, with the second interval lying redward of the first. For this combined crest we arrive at 24.9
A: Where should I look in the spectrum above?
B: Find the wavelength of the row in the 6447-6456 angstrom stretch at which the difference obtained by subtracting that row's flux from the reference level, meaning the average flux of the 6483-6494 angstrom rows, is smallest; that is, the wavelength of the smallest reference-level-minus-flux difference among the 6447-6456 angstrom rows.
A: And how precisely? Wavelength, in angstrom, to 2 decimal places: 6451.13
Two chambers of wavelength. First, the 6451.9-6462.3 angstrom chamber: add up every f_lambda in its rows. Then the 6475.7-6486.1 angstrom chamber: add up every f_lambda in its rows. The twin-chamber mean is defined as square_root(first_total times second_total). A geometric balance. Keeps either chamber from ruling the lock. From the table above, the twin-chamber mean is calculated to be 72.8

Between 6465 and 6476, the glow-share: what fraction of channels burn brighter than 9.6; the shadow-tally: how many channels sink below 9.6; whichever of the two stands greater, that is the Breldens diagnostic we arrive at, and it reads 1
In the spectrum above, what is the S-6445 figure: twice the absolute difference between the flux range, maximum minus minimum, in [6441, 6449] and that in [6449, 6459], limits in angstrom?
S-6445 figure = 6.8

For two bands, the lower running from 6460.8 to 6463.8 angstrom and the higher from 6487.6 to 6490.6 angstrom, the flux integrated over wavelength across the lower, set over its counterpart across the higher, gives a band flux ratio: 1.08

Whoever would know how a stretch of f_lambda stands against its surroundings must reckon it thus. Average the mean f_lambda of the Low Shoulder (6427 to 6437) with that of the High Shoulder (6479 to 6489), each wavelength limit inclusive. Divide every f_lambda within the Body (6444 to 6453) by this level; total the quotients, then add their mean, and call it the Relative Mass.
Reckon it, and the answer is 7.1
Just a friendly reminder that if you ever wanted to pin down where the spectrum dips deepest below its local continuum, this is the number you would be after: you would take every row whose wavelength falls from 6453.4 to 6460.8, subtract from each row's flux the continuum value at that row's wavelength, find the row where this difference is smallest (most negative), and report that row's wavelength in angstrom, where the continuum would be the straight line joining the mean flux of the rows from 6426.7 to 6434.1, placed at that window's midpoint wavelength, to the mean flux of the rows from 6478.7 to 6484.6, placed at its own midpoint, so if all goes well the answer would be 6457.07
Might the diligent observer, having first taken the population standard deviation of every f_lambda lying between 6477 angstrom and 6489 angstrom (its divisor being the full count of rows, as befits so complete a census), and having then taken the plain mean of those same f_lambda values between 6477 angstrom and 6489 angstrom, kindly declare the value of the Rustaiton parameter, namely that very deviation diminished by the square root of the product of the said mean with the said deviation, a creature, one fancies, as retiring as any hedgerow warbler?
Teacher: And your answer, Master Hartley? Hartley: -2.39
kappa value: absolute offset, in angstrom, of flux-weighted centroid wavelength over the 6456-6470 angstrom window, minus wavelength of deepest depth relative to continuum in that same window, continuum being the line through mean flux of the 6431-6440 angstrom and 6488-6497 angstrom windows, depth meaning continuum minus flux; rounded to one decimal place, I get 6.2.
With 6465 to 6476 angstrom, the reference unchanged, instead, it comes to 2.9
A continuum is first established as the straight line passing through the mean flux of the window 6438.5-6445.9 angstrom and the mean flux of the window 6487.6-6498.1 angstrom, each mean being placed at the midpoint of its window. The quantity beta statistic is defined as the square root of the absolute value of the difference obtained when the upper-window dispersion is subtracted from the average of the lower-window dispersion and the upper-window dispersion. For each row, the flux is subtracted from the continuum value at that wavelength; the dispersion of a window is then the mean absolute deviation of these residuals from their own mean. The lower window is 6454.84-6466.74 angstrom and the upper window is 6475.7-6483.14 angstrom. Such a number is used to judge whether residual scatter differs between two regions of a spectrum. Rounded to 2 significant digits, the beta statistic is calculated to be 0.36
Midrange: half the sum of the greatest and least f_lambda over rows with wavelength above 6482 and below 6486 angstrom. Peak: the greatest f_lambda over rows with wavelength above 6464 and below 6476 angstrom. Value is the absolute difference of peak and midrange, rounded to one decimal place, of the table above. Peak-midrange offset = 2.8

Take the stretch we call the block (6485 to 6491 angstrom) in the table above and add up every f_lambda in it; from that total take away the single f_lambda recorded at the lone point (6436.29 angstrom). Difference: 29.8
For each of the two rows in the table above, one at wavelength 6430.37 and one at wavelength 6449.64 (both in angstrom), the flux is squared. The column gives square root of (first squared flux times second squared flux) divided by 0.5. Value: 282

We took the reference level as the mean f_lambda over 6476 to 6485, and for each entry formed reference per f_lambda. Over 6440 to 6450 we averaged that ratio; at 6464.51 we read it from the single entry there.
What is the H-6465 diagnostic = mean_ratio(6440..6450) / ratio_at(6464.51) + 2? 3.11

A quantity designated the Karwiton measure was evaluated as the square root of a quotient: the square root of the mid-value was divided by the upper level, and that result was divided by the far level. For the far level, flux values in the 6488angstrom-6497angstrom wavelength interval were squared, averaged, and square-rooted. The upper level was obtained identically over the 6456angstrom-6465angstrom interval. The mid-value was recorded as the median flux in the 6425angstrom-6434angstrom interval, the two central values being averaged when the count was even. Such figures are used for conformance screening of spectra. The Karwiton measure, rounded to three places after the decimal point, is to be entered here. 0.183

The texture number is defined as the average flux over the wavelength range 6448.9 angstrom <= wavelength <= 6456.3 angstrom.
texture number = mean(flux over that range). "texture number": 11.2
